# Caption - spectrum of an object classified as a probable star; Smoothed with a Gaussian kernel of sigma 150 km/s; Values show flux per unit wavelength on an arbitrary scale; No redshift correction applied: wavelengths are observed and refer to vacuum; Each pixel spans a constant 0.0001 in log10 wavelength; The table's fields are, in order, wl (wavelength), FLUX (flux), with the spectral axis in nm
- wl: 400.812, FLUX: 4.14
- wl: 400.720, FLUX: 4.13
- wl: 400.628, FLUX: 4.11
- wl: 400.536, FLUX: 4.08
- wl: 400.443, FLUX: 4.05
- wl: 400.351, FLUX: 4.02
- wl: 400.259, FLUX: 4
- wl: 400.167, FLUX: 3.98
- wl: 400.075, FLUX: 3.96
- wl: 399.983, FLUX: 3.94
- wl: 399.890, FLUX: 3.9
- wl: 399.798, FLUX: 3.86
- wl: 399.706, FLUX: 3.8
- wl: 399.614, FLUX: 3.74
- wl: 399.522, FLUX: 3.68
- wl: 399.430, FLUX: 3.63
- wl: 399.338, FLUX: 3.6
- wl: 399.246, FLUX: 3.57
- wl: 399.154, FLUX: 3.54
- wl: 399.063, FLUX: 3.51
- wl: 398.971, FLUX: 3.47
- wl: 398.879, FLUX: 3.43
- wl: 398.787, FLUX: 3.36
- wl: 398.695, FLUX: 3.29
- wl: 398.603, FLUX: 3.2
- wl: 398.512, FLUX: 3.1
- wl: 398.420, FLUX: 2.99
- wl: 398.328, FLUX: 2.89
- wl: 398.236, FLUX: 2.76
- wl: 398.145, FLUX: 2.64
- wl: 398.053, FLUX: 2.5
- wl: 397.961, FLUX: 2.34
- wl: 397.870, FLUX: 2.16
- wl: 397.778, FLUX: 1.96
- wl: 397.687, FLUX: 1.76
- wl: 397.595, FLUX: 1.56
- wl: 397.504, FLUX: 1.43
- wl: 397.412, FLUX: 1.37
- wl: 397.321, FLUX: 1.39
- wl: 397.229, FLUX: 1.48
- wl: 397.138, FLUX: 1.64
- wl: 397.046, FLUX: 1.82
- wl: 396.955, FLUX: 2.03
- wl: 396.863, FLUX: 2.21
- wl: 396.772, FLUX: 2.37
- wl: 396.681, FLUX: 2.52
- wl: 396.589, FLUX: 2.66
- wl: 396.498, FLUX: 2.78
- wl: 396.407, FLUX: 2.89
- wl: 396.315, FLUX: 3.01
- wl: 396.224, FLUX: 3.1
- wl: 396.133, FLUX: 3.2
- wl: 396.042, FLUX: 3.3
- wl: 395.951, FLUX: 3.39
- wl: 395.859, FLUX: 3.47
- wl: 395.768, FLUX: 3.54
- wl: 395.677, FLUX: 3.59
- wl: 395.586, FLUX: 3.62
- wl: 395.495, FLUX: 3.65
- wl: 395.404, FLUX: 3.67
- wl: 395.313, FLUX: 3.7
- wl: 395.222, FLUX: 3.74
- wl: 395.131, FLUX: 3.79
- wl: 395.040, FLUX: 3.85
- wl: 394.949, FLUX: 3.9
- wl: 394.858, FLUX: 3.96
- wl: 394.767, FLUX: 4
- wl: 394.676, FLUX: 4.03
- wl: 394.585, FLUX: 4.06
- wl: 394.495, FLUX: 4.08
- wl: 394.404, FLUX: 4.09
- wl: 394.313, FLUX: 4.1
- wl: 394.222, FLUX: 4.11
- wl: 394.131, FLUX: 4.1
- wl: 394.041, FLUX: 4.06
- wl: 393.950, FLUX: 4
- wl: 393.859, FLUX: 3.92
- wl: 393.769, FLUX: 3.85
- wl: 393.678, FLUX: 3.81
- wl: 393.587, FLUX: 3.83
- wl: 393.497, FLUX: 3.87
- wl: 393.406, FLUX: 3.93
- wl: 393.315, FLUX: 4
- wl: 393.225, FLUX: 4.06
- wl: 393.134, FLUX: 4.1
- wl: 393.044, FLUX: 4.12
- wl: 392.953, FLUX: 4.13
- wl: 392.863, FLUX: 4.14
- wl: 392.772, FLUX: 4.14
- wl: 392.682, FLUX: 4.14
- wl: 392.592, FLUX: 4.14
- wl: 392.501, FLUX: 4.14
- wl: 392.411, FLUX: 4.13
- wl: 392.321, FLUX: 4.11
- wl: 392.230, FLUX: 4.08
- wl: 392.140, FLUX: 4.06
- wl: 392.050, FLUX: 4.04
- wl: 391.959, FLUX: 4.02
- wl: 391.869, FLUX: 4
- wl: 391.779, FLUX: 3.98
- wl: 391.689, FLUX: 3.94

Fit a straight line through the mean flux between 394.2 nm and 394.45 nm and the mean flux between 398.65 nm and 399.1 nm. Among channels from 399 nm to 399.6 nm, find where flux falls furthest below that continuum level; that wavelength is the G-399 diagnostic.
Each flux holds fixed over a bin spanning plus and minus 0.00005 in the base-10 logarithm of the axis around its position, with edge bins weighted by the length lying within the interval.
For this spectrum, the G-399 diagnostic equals 399.063 nm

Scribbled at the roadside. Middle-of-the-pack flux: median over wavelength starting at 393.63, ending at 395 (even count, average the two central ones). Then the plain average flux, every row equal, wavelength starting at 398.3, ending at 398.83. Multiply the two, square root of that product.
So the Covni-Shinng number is 3.6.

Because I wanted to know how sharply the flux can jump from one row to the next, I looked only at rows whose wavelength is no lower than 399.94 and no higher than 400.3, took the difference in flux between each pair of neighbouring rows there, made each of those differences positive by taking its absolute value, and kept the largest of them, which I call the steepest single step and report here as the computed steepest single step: 0.02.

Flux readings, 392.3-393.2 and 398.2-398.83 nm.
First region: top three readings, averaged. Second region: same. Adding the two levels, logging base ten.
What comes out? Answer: 0.87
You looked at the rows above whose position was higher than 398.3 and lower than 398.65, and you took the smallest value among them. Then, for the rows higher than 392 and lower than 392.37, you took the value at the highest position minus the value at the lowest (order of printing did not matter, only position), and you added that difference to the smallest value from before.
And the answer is 3.0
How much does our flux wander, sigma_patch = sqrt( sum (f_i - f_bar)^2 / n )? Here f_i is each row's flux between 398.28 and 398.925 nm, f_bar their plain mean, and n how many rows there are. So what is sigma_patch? 0.18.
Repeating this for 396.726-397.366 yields 0.34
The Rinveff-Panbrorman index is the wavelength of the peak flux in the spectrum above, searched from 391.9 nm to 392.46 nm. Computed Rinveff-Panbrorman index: 392.411 nm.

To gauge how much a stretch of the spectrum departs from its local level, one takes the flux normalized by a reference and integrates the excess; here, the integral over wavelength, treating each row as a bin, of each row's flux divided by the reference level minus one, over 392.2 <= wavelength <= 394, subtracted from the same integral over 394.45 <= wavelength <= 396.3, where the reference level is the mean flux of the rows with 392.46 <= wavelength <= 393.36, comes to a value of -0.16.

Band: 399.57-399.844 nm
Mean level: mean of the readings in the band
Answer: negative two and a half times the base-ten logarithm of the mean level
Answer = -1.45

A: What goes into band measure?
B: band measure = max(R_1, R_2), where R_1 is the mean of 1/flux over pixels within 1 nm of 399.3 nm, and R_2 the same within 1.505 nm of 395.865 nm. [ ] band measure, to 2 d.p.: 0.35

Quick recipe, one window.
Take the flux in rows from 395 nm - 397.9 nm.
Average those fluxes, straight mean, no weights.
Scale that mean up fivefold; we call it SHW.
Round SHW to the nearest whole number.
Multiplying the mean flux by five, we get 14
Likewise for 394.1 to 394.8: 20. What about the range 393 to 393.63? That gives 20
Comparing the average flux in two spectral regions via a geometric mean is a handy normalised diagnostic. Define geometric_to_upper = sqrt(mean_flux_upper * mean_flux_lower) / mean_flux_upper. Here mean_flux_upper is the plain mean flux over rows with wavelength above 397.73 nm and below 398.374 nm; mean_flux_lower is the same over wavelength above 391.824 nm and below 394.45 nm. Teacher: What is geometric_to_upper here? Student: 1.28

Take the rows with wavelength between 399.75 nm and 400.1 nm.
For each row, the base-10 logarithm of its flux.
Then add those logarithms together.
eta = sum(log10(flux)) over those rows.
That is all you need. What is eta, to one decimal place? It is 2.4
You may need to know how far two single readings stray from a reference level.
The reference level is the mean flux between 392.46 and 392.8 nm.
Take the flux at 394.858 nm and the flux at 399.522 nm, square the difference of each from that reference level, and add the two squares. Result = 0.2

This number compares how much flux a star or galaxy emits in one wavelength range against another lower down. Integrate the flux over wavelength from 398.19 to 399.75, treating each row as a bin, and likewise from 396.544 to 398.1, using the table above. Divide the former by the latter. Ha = 1.7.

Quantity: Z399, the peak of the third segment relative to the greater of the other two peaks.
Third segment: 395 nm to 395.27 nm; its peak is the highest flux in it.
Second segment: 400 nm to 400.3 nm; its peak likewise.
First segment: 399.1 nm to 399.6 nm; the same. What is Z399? 0.96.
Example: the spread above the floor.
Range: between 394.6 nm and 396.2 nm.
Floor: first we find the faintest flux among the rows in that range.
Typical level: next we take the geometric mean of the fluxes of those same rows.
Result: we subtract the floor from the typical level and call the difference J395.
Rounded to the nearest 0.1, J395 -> 0.5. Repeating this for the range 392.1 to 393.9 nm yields 0.2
